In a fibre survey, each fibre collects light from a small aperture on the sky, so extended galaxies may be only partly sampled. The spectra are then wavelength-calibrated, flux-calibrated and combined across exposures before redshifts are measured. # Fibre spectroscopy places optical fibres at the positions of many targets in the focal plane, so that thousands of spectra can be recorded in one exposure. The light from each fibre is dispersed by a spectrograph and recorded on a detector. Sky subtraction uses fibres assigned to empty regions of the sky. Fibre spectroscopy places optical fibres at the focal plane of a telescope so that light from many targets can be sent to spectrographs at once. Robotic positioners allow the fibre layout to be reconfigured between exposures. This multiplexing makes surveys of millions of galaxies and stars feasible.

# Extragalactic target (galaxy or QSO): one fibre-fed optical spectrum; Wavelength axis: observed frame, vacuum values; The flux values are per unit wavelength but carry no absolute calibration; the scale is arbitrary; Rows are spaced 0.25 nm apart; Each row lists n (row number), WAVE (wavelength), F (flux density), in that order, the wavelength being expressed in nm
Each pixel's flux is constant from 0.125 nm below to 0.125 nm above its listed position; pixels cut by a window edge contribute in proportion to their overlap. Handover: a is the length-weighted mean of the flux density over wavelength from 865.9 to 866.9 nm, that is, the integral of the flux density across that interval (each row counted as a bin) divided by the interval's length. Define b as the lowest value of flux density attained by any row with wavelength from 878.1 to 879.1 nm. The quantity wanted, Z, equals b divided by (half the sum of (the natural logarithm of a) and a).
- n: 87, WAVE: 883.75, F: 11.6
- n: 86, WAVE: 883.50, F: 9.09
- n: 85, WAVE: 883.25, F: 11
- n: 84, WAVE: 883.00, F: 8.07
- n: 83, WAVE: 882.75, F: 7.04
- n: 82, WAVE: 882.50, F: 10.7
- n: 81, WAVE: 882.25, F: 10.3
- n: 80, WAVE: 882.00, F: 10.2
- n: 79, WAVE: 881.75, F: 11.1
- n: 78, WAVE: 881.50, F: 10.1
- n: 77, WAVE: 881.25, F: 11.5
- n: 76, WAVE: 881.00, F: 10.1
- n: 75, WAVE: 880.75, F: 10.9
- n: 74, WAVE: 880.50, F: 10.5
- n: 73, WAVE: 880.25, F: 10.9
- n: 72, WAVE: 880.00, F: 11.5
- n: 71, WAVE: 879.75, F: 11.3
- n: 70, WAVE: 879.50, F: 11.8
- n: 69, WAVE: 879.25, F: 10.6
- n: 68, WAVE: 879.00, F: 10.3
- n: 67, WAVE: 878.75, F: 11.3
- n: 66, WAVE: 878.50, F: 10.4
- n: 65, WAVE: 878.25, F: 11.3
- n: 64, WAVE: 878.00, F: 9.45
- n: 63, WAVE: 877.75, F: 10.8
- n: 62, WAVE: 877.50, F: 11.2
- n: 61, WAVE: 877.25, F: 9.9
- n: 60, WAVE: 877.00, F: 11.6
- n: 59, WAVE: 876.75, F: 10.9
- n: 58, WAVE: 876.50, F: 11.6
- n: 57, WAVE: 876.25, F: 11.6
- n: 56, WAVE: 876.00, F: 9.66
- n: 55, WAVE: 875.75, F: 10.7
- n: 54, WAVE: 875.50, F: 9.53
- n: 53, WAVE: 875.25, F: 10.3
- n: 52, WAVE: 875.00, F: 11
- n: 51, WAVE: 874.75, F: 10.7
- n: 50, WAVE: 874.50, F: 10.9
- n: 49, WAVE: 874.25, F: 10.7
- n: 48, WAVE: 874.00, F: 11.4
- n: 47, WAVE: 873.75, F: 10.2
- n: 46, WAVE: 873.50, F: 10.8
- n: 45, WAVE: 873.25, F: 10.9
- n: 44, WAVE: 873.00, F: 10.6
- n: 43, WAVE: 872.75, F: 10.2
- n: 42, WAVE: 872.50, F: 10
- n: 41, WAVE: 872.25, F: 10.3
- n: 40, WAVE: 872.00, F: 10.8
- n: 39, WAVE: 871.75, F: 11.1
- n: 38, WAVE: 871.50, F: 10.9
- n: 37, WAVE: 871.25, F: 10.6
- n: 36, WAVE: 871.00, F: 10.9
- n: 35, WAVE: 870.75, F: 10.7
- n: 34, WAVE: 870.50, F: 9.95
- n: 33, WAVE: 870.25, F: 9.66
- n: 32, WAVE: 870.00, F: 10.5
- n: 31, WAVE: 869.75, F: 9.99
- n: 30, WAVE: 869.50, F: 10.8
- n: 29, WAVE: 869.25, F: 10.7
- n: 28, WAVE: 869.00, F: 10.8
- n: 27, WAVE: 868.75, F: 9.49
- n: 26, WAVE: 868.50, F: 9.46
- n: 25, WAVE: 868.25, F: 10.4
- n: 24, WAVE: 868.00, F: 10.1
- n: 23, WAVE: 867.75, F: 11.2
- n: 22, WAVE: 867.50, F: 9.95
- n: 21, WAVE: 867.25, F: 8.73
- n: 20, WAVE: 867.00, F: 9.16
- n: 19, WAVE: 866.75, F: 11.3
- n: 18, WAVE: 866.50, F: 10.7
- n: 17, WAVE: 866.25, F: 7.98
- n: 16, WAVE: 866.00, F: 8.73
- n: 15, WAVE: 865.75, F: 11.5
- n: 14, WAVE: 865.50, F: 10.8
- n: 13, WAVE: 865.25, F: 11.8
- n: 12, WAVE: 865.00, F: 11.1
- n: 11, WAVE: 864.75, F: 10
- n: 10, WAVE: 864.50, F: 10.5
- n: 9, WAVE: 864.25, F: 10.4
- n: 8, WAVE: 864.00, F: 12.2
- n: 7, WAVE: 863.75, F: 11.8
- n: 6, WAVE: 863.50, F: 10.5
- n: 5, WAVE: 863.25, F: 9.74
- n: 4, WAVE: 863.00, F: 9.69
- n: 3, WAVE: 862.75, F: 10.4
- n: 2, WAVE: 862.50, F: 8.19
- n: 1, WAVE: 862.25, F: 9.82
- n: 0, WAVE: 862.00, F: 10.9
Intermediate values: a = 9.7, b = 10.3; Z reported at 1.72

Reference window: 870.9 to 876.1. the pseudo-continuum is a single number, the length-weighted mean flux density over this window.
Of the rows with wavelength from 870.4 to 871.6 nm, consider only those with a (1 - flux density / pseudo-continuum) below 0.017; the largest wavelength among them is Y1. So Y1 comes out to 871.50 nm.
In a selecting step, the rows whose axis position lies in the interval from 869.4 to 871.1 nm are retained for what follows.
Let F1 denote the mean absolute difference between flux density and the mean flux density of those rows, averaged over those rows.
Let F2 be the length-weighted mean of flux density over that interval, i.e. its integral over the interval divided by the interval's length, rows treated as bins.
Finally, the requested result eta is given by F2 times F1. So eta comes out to 4.3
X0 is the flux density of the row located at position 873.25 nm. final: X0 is 10.9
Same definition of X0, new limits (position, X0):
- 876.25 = 11.6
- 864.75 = 10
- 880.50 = 10.5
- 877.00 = 11.6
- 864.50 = 10.5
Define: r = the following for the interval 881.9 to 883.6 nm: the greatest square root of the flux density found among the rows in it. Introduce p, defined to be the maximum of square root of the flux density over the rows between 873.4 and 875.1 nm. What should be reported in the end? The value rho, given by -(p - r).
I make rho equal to -0.06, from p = 3.38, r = 3.32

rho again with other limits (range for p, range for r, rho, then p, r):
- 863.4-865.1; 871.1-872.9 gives -0.16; 3.49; 3.33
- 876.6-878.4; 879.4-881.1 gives 0.03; 3.41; 3.44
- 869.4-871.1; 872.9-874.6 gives 0.07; 3.30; 3.38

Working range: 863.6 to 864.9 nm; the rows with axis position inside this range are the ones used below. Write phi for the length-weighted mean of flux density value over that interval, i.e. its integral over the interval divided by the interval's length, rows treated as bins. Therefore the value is 11.0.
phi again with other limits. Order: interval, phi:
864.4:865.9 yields 10.9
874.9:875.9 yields 10.3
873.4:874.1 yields 10.8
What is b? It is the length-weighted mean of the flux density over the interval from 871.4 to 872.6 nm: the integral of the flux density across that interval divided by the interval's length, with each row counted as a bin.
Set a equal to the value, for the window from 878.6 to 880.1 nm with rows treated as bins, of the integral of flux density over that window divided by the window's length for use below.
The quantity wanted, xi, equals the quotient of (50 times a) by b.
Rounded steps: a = 11.1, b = 10.6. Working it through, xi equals 52.3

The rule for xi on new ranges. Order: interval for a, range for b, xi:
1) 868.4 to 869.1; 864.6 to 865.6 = 45.3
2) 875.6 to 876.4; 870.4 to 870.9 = 51.3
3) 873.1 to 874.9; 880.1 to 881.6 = 50.5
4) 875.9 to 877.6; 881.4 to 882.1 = 52.1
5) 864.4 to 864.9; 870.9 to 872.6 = 48.2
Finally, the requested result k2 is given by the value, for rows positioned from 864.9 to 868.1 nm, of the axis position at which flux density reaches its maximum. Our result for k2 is 865.25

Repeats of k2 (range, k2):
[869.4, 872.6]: 871.75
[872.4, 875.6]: 874.00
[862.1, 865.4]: 864.00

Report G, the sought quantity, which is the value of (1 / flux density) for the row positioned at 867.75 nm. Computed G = 0.089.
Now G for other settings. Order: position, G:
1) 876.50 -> 0.086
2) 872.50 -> 0.100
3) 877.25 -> 0.101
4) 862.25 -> 0.102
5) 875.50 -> 0.105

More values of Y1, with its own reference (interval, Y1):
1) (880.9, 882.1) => 881.75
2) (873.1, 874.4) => 874.25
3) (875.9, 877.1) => 877.00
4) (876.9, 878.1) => 877.75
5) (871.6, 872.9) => 872.00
